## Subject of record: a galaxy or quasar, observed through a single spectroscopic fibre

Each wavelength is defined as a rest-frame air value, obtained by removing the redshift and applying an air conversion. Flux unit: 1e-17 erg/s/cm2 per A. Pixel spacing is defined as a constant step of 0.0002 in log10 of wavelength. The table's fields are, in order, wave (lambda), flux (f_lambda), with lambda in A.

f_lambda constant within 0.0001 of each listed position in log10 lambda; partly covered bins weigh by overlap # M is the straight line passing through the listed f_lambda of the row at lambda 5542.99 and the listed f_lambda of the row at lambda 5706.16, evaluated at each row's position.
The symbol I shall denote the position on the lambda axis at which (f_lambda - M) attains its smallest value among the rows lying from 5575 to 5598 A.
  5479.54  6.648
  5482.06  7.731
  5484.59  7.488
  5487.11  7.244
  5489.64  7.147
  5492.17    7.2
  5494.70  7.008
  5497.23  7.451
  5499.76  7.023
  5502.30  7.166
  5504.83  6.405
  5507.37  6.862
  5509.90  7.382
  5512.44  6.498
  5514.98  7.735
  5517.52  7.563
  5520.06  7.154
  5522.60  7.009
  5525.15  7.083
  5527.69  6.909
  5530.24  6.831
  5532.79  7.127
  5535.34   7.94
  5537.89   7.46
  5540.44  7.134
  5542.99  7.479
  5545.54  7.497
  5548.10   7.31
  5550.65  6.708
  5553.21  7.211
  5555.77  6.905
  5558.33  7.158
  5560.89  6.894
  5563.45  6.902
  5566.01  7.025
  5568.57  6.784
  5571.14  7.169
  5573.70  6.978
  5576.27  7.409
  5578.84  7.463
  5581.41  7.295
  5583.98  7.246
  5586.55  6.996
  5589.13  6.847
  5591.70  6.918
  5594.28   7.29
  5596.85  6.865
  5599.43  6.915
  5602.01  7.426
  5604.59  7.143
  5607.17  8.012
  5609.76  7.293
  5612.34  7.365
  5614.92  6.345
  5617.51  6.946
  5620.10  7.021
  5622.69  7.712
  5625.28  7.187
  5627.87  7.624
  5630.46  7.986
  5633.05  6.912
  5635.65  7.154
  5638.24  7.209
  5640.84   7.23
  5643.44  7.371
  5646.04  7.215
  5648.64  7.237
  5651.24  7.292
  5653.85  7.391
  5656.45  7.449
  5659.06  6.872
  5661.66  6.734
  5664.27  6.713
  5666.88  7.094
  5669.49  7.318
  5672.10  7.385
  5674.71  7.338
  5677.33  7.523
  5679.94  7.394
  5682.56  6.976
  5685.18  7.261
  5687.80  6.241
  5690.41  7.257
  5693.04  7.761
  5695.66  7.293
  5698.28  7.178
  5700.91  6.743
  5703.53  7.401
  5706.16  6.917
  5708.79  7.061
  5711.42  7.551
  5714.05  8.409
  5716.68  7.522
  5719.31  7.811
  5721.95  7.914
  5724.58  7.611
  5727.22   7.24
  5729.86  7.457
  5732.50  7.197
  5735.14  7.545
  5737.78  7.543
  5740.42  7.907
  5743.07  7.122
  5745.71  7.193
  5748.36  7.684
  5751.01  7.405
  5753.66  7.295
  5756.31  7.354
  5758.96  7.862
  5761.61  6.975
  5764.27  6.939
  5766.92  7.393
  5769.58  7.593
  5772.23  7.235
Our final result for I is 5589.13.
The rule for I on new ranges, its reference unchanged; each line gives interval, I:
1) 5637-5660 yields 5659.06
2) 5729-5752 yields 5743.07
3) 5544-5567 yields 5550.65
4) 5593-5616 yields 5614.92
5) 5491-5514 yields 5504.83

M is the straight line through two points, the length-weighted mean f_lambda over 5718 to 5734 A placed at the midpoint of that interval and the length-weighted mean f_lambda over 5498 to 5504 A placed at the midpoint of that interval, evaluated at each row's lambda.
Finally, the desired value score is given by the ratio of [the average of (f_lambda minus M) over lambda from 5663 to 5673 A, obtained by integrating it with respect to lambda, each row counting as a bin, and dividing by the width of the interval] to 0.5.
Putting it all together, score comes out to -0.6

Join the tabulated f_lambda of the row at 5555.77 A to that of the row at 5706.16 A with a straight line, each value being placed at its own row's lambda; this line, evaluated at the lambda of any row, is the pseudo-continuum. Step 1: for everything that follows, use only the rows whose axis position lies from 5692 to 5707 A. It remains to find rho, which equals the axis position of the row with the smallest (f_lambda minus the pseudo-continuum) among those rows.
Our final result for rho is 5700.91 A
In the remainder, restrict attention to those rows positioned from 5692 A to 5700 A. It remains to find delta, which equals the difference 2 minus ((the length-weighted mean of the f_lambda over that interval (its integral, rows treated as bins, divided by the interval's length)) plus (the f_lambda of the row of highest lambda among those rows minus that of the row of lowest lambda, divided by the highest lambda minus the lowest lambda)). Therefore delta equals -5.25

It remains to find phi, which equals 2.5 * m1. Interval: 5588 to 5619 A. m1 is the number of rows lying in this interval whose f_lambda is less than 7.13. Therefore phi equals 15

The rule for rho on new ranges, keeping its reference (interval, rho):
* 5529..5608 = 5550.65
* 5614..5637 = 5614.92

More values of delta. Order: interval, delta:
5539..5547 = -5.44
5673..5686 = -5.29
